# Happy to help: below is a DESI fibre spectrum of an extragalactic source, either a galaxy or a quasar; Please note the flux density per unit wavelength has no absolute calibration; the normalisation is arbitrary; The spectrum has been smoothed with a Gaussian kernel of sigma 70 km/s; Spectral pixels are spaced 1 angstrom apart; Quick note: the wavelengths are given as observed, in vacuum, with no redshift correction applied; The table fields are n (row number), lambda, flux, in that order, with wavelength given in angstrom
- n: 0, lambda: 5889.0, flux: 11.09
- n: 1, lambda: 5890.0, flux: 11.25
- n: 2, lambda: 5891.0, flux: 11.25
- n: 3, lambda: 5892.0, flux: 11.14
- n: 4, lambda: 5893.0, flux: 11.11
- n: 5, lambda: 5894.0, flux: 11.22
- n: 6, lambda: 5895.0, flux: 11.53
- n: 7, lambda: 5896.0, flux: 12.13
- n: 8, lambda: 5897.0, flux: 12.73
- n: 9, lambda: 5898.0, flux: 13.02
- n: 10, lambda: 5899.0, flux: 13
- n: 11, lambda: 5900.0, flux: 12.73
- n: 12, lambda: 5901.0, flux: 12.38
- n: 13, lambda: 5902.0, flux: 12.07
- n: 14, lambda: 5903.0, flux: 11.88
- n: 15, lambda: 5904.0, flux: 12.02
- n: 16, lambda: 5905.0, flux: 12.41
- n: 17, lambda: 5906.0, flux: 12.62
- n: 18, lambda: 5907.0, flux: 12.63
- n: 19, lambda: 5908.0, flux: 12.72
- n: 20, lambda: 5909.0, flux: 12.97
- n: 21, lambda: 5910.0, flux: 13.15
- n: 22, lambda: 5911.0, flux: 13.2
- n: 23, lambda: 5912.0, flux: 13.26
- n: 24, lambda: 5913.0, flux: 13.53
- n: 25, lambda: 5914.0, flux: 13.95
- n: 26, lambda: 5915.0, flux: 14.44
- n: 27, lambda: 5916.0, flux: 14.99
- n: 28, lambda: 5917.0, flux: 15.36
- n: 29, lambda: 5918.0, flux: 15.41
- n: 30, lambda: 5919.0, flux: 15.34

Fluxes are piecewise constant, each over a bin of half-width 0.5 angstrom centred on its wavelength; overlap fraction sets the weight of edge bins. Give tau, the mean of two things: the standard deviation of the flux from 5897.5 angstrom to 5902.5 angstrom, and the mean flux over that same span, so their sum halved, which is 6.5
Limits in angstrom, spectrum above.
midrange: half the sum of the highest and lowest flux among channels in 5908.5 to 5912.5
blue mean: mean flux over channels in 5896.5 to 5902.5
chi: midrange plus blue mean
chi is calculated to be 25.8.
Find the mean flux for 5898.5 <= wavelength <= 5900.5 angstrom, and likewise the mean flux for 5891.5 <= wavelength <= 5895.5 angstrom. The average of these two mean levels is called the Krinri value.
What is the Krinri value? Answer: 12.1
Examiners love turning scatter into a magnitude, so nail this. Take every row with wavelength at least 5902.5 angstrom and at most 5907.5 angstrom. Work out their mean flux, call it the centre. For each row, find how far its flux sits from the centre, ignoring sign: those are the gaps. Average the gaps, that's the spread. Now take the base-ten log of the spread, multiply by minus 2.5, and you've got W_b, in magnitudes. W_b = 1.3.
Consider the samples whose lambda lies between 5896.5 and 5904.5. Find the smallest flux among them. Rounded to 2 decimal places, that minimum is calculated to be 11.88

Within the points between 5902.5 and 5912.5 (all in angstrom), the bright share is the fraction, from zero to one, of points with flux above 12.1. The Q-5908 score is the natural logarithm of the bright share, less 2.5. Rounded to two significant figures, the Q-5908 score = -2.7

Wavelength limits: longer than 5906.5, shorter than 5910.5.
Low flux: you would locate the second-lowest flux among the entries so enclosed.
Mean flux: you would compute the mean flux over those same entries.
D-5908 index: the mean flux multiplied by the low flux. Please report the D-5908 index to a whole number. 164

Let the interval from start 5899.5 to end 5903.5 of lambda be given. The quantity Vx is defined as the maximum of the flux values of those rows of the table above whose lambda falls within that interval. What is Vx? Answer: 12.73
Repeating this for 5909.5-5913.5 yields 13.53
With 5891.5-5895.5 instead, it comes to 11.53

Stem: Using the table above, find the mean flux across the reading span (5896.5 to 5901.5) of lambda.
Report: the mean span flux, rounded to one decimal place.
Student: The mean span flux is 12.8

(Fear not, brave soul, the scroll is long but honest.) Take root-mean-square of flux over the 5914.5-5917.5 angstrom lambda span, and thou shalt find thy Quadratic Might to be 14.93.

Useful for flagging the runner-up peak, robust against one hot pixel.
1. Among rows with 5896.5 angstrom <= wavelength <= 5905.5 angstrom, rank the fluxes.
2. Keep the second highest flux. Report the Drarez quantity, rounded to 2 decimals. 13.00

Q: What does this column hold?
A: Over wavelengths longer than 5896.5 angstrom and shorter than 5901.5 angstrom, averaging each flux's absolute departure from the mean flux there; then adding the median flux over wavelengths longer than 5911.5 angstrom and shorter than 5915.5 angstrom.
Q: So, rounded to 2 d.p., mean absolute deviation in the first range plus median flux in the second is 13.93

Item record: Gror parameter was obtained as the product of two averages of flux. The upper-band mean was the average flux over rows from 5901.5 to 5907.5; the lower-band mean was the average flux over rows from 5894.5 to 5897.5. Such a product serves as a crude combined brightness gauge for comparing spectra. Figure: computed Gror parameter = 149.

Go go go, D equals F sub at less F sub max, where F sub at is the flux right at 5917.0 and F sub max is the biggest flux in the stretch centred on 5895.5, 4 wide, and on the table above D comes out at 2.63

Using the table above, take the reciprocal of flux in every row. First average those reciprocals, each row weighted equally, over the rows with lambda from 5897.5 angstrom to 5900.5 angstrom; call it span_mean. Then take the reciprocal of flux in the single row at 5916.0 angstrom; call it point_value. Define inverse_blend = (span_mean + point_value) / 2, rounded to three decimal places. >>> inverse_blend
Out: 0.072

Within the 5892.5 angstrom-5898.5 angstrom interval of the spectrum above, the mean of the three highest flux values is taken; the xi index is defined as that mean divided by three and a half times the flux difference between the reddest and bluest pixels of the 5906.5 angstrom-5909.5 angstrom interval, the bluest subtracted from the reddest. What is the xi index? 11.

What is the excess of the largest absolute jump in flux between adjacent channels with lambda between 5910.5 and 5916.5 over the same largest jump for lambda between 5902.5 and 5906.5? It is 0.16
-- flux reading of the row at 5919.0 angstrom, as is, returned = 15.34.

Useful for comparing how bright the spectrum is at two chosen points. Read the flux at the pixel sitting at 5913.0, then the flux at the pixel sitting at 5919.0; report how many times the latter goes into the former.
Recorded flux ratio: 0.88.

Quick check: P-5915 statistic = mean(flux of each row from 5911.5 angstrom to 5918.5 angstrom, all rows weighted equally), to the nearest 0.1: 14.4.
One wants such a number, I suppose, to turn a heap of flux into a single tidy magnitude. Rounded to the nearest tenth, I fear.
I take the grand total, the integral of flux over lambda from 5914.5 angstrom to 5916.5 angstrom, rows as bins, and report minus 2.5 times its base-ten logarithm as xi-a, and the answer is -3.7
